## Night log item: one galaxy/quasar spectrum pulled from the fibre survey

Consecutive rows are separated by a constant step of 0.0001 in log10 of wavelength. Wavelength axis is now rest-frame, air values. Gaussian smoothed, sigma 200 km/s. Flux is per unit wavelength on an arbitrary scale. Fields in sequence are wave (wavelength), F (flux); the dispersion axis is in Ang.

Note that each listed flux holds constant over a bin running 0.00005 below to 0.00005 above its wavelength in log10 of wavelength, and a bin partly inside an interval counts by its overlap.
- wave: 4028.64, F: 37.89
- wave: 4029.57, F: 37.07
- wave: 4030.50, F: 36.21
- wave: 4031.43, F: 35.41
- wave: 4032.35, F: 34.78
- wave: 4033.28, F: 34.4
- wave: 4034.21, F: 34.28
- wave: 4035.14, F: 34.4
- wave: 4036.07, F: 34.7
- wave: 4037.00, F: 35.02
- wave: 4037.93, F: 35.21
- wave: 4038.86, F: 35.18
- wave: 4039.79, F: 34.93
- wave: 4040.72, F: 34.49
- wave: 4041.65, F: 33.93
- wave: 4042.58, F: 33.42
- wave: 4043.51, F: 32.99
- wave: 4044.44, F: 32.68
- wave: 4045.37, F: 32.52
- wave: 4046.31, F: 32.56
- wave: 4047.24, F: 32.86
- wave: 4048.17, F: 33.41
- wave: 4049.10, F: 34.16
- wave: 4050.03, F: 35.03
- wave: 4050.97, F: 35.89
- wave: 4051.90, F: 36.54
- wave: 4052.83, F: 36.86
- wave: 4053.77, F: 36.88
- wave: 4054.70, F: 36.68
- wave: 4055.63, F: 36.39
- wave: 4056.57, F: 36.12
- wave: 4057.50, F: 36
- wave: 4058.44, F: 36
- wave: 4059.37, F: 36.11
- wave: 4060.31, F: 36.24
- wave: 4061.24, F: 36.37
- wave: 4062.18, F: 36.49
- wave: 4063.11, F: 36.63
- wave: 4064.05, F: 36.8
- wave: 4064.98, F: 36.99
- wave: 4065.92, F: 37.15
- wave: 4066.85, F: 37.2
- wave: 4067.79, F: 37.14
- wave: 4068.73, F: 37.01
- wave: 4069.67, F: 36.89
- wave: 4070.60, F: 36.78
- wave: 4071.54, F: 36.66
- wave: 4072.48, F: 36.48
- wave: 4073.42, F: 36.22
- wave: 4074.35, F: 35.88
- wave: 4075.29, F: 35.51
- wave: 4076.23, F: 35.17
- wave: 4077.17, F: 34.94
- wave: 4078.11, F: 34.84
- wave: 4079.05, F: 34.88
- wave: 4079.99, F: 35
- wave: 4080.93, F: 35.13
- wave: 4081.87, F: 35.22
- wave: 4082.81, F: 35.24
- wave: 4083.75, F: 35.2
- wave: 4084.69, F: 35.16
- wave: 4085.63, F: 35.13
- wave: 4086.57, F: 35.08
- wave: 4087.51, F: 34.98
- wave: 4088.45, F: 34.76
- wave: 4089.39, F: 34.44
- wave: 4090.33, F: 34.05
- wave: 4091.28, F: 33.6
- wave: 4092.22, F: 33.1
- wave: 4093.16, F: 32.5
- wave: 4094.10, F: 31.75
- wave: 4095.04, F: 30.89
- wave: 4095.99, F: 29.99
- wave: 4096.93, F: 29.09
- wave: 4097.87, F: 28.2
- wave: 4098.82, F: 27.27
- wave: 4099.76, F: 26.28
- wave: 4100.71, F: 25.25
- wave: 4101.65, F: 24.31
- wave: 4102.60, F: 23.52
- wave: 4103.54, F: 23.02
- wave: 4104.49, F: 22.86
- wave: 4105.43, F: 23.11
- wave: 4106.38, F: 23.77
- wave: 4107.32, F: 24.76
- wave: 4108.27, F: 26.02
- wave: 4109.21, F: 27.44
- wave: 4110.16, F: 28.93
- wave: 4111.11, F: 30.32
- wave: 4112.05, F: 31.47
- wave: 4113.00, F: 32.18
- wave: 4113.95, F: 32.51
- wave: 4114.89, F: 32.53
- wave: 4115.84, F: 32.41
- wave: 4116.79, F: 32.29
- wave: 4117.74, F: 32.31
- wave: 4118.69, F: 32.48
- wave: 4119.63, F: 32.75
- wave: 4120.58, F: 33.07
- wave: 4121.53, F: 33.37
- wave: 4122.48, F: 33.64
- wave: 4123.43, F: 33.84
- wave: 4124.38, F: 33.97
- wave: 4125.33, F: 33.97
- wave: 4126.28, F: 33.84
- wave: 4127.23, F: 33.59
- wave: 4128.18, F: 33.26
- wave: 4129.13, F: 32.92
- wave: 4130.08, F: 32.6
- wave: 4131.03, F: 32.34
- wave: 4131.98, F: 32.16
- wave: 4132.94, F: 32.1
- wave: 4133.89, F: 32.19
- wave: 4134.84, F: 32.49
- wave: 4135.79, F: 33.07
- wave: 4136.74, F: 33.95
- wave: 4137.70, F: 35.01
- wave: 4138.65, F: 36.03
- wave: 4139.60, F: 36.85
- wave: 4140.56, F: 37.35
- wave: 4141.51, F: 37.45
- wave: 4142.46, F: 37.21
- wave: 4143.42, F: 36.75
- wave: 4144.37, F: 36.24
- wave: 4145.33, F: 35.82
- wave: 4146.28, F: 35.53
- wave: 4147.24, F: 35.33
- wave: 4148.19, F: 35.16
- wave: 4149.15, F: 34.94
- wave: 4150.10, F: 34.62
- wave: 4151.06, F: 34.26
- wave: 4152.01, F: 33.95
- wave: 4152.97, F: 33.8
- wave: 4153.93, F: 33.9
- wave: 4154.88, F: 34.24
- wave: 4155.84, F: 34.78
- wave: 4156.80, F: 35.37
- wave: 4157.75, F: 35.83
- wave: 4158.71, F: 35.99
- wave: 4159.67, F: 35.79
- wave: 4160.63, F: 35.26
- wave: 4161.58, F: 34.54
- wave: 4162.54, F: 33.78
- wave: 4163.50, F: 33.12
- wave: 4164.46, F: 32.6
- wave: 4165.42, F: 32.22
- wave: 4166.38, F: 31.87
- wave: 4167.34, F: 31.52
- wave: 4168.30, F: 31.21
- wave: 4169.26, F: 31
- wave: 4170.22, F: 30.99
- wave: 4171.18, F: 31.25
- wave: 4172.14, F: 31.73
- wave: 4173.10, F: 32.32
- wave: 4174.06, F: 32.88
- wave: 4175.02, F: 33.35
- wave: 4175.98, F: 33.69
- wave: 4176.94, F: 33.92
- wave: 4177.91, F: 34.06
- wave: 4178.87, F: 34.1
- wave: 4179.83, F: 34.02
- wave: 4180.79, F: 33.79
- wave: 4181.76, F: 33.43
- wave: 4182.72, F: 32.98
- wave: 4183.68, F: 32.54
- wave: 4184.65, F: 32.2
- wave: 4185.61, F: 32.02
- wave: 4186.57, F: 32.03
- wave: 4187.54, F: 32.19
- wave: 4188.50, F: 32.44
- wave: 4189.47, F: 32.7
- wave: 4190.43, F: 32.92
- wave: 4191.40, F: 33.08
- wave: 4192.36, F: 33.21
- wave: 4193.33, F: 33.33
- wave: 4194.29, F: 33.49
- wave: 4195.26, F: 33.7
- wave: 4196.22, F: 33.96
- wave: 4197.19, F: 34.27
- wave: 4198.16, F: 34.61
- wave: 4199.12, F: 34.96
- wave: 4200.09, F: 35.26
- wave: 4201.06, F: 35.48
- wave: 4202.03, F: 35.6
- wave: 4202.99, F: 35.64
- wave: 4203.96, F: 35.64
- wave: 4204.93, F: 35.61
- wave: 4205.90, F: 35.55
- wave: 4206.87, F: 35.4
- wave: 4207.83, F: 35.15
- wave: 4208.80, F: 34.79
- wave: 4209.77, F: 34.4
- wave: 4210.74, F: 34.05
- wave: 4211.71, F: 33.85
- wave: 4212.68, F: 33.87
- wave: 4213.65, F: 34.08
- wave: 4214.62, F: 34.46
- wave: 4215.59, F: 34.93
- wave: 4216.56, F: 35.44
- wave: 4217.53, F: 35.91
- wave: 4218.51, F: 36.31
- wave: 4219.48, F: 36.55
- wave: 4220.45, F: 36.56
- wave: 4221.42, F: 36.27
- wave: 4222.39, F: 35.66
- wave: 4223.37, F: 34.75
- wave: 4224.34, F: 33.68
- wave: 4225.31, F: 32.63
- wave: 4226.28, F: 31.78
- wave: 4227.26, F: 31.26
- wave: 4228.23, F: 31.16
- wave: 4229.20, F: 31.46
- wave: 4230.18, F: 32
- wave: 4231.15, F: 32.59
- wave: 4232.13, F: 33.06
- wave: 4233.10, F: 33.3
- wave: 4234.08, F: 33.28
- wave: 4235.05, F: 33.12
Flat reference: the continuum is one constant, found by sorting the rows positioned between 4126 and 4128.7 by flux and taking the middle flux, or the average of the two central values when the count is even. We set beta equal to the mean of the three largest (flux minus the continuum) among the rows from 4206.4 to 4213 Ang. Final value 1.5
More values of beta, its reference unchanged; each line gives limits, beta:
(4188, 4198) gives 0.4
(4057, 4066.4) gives 3.4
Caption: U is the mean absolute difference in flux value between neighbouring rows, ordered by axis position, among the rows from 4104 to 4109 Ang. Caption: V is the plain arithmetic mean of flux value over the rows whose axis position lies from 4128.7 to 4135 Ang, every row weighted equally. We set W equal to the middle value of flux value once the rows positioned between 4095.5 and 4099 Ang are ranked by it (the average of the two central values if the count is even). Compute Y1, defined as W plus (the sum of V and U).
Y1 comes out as 61.8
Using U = 0.8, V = 32.4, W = 28.6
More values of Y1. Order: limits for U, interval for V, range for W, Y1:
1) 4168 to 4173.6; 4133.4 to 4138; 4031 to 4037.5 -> 68.4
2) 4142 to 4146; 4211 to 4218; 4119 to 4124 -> 68.5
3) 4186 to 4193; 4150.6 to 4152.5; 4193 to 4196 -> 67.8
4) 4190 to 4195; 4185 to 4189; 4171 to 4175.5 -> 64.6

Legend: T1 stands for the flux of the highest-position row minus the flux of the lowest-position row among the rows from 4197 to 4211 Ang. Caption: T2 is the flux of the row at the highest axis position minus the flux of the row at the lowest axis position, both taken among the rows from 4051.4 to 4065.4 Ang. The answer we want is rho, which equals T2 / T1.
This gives -2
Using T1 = -0.2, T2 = 0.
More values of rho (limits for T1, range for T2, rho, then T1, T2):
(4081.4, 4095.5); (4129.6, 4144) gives -1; -4.3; 4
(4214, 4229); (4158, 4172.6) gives 1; -3.3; -4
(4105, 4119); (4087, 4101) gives -1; 9.4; -10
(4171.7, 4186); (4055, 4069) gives 2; 0.3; 1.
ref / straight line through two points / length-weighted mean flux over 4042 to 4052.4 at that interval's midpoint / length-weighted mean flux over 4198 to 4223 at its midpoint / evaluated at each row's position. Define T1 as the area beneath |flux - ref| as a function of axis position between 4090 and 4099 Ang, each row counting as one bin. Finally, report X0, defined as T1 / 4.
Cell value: 7.0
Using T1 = 28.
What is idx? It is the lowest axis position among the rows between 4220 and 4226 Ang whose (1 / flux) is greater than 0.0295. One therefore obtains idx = 4224.34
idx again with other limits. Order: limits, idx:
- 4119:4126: 4119.63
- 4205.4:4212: 4211.71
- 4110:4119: 4110.16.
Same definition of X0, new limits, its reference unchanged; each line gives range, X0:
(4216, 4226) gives 2.7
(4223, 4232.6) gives 7.1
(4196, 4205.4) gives 1.1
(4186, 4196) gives 5.4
